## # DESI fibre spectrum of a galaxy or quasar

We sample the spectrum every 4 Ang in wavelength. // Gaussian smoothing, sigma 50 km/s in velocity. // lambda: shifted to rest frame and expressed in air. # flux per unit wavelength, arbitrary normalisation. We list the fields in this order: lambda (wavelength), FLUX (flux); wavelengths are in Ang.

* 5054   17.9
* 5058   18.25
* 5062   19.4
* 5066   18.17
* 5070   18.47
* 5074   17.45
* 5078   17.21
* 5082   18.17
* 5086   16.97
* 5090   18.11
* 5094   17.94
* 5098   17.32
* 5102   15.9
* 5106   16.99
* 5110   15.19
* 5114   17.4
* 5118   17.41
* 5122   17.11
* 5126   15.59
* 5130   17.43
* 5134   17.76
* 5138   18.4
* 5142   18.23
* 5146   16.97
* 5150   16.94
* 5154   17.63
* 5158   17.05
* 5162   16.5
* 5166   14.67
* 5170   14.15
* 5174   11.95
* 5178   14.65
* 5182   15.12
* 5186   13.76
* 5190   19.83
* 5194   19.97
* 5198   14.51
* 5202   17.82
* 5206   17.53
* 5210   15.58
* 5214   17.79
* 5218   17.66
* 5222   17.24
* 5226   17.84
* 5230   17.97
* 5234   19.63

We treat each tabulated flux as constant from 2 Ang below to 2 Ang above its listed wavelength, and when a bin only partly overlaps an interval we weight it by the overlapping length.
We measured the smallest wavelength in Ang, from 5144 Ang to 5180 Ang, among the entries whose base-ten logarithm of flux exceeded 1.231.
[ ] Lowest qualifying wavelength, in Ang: 5154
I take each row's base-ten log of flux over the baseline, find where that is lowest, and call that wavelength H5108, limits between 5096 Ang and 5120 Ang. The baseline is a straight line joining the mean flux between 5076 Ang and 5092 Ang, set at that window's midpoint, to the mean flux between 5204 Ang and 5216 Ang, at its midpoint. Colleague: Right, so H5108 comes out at 5110 Ang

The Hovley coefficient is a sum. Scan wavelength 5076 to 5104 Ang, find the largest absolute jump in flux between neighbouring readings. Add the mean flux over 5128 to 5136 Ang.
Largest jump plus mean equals 19.0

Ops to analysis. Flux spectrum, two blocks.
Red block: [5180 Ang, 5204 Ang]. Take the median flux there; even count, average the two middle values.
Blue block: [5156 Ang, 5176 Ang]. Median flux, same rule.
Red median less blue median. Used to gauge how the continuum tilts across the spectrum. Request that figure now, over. 1.8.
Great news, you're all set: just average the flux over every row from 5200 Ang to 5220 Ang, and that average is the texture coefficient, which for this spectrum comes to 17.3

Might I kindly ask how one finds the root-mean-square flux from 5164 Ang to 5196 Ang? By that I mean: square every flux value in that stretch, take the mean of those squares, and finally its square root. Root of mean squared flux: 15.7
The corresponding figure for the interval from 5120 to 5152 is 17.3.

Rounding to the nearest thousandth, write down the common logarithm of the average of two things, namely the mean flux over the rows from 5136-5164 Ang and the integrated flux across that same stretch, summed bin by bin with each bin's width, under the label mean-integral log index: 2.402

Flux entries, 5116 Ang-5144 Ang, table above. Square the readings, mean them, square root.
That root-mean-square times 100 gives 1744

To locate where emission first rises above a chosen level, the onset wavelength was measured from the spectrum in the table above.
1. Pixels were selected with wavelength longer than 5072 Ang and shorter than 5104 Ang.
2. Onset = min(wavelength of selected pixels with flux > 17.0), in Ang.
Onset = 5074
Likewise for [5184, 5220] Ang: 5190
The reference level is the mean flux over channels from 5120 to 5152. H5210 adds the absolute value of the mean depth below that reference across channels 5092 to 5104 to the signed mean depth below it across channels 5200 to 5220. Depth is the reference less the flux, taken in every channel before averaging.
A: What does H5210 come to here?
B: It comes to 0.28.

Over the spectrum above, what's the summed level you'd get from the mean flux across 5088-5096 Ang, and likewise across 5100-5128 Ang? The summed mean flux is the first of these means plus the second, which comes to 34.5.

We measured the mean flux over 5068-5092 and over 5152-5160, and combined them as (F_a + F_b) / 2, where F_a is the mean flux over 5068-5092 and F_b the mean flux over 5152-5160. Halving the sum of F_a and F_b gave 17.5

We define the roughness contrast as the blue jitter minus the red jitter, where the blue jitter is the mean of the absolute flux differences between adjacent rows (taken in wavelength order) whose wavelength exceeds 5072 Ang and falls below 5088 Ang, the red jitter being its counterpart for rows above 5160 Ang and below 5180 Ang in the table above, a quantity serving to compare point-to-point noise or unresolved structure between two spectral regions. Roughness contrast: -1.0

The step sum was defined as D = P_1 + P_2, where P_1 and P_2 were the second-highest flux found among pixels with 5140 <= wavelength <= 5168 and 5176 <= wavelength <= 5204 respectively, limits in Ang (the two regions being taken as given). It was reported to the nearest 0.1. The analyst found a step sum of 37.5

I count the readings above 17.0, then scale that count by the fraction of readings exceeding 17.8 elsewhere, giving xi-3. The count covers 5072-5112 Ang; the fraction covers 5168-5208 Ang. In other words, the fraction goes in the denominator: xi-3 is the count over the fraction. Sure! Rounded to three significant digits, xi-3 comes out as 20.0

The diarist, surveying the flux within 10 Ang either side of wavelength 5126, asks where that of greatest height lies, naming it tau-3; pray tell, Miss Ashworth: 5134 Ang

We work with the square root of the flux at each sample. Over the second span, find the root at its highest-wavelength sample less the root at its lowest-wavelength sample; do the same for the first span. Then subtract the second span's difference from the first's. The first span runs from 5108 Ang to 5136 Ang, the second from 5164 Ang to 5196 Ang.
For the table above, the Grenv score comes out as -0.3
